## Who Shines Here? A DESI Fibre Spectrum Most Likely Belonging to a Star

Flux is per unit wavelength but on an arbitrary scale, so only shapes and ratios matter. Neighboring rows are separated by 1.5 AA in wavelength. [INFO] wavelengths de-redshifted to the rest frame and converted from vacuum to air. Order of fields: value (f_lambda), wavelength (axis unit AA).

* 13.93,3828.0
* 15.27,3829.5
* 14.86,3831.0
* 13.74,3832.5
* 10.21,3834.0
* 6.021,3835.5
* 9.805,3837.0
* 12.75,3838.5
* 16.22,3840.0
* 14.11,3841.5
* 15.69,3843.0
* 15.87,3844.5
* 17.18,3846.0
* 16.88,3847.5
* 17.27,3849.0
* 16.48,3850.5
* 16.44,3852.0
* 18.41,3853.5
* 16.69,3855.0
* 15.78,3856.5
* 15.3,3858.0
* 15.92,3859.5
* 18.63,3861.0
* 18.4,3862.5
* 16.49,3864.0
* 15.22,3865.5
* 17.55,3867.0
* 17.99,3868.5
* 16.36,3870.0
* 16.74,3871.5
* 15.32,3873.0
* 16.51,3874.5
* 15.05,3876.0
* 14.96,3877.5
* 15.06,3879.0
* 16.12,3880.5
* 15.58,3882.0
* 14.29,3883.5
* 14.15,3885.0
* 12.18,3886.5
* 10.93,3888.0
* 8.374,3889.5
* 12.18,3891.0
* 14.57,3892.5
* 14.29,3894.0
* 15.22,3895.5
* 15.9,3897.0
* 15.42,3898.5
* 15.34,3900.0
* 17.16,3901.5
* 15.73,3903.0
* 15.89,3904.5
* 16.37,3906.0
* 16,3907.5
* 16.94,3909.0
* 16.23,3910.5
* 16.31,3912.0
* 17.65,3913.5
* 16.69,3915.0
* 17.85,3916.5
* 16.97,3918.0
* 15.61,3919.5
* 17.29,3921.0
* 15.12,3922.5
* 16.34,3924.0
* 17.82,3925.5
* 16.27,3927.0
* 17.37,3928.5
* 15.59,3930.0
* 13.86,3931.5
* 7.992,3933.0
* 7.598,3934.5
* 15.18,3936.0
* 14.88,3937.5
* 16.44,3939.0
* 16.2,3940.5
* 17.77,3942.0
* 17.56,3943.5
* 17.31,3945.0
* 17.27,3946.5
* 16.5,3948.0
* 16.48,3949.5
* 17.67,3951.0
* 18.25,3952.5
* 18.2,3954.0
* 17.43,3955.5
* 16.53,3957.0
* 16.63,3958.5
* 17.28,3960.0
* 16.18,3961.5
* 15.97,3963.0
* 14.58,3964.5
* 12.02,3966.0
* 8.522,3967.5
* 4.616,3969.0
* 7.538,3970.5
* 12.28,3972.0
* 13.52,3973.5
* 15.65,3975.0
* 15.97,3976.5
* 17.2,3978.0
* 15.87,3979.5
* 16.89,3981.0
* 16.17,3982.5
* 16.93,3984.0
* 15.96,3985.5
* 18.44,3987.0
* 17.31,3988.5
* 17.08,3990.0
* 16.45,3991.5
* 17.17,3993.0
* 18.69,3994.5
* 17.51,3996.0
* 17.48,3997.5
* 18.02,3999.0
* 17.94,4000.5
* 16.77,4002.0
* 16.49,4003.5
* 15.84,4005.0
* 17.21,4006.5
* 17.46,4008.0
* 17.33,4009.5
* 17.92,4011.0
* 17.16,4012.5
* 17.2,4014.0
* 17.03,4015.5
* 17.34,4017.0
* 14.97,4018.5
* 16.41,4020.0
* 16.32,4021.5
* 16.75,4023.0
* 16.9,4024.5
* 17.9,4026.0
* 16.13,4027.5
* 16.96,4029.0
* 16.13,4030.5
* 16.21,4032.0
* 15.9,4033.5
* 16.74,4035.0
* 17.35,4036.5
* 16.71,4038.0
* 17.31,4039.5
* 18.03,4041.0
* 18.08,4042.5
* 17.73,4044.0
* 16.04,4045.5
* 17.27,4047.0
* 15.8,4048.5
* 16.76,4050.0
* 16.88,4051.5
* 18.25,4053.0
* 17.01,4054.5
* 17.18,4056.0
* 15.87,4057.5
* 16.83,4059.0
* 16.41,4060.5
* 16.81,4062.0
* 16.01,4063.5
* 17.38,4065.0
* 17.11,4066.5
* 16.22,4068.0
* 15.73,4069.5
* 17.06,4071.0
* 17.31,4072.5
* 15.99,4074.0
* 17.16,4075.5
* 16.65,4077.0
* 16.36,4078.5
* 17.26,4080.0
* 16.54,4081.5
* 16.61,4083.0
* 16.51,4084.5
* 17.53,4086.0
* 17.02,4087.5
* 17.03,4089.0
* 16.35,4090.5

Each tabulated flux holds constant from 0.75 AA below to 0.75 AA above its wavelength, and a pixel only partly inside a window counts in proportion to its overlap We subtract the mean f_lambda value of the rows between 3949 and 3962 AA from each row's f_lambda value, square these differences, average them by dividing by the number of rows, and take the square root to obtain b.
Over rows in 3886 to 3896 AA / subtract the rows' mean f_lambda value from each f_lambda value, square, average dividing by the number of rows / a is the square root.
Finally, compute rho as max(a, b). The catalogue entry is 2.2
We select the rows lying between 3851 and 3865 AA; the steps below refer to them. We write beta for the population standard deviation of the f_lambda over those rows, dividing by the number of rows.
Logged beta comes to 1.2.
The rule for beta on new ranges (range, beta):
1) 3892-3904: 0.8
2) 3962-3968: 2.8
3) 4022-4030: 0.6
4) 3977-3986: 0.5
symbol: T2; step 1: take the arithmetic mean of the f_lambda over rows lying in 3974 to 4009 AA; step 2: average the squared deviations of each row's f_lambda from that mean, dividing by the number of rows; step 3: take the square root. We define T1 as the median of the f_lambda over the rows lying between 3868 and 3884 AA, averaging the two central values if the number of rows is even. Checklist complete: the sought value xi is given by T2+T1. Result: 16.4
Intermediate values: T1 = 15.6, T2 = 0.83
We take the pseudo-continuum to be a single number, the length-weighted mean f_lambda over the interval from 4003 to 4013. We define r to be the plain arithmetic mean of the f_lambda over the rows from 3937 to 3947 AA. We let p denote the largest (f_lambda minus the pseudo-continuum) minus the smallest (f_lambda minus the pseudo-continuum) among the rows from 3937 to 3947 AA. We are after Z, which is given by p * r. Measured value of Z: 48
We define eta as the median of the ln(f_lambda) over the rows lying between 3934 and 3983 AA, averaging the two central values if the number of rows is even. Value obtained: 2.79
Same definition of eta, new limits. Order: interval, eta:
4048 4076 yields 2.82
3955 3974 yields 2.68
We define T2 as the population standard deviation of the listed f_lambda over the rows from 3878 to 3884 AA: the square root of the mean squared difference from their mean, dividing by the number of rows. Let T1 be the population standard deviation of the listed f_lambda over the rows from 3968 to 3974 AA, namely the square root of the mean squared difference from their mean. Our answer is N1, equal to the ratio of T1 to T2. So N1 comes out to 5.32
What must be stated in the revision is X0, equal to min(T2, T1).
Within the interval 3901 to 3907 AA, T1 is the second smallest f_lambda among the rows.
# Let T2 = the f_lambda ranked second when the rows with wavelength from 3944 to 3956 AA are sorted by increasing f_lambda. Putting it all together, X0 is 15.9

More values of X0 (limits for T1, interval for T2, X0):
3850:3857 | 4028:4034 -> 16.1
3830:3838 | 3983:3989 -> 9.8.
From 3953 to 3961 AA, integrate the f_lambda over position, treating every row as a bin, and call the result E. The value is 138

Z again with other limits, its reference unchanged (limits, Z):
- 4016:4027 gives 49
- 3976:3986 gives 22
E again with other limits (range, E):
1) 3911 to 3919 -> 136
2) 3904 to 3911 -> 114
